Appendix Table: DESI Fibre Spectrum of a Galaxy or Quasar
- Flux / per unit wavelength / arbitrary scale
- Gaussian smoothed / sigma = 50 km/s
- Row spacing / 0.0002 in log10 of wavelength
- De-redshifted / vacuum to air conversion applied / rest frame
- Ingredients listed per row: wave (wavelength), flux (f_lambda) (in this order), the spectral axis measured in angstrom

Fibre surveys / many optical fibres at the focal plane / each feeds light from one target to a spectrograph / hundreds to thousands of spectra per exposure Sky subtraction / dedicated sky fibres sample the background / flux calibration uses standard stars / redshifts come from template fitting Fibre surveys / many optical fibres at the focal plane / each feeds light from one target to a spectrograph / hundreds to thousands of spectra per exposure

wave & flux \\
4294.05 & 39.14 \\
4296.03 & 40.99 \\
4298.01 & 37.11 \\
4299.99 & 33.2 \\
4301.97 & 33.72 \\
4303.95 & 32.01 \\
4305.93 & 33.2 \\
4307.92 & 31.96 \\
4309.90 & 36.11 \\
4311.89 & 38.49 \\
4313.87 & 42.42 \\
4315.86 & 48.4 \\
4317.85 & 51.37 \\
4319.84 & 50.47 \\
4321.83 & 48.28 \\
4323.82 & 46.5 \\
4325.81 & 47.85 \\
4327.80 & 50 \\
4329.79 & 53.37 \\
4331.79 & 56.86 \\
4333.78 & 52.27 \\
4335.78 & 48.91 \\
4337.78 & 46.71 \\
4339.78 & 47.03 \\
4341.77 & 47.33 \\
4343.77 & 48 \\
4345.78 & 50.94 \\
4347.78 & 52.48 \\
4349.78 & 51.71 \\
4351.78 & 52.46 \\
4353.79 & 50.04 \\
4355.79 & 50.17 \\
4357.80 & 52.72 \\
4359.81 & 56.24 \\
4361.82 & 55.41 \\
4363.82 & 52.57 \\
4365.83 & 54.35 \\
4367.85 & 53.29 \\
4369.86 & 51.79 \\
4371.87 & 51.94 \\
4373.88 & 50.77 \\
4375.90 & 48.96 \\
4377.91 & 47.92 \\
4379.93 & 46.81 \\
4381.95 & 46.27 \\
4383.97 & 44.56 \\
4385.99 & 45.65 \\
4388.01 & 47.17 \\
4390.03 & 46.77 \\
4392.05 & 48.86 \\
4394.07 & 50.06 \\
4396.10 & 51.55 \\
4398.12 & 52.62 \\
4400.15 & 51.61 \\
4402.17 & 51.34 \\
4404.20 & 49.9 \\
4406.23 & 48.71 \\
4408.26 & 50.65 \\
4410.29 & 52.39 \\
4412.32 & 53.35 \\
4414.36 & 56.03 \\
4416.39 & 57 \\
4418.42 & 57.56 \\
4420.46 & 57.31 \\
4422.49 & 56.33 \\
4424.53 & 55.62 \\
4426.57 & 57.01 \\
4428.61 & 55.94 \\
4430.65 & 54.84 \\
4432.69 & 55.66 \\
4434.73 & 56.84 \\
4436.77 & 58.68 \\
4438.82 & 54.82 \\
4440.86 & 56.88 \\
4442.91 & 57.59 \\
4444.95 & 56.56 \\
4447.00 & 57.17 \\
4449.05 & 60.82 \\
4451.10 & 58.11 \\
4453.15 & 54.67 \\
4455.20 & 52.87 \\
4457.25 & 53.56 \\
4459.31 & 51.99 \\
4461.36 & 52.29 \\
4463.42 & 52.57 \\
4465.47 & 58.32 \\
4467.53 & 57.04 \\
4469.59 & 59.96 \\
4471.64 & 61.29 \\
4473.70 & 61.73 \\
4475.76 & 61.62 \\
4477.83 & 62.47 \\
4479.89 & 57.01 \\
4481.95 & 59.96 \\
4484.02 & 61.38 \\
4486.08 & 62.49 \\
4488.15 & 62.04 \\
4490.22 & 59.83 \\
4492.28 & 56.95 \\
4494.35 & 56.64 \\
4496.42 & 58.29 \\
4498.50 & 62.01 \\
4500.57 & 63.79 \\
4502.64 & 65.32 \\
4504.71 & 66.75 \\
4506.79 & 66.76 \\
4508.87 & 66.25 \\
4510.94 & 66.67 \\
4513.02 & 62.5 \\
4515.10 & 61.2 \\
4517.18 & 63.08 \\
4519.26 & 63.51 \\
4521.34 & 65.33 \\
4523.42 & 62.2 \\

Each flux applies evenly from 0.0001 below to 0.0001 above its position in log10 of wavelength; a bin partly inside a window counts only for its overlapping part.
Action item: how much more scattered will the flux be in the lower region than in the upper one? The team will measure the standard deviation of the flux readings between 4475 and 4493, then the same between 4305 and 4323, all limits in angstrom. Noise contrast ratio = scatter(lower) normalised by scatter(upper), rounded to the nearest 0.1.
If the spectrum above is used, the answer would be 3.5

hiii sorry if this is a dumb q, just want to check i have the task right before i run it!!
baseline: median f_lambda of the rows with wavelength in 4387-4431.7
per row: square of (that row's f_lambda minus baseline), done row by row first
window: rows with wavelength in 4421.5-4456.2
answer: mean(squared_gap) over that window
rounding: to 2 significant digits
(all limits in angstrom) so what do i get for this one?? 19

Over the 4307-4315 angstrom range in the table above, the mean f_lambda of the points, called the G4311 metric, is 37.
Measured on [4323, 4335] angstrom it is 51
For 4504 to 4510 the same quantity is 67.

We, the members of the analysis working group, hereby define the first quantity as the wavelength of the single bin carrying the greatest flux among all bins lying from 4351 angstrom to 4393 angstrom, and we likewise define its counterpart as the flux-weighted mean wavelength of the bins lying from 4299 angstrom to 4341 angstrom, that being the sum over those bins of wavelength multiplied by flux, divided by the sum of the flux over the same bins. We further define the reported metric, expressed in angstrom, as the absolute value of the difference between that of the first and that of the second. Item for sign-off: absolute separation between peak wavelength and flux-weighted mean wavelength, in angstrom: 38.2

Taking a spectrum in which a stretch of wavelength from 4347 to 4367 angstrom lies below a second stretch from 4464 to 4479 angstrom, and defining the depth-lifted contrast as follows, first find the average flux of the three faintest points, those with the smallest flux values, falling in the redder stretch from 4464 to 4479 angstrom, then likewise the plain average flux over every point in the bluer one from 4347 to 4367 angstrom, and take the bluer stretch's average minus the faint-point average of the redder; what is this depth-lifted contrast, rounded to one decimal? -5.6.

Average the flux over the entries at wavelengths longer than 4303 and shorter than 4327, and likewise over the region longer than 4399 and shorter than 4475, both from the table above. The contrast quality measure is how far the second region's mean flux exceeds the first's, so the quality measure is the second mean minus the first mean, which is 13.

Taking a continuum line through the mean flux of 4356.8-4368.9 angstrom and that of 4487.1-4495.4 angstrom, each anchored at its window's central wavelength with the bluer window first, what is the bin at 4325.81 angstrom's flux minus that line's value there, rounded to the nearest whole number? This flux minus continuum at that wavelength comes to -5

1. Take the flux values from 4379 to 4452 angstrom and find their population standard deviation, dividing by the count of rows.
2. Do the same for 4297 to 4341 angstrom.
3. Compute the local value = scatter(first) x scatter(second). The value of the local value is 33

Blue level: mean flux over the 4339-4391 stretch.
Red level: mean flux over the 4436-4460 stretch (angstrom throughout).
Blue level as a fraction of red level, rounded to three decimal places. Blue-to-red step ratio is 0.893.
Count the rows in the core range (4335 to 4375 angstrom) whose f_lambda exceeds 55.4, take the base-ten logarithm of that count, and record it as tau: 0.30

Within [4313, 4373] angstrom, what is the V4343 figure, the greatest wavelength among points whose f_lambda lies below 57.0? 4371.87 angstrom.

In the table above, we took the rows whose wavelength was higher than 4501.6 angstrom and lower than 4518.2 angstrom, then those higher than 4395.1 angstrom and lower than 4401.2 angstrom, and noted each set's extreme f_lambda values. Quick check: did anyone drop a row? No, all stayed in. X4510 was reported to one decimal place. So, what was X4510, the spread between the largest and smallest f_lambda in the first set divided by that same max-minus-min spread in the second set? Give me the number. 5.2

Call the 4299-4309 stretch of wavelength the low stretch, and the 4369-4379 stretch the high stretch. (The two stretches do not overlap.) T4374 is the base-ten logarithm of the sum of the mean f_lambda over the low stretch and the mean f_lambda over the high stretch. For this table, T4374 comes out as 1.92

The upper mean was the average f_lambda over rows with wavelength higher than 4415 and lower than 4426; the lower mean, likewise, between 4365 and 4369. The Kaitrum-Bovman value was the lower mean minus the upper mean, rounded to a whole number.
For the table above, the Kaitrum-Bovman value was -3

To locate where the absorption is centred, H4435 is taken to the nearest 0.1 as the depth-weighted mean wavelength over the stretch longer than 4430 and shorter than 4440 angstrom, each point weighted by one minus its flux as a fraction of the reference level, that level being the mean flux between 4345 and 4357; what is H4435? 4435.0 angstrom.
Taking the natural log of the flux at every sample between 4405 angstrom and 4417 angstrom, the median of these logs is 3.97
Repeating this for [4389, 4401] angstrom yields 3.93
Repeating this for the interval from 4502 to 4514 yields 4.20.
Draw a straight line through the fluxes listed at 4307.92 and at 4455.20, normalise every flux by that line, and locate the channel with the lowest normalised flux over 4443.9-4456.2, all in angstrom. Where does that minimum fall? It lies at 4455.20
